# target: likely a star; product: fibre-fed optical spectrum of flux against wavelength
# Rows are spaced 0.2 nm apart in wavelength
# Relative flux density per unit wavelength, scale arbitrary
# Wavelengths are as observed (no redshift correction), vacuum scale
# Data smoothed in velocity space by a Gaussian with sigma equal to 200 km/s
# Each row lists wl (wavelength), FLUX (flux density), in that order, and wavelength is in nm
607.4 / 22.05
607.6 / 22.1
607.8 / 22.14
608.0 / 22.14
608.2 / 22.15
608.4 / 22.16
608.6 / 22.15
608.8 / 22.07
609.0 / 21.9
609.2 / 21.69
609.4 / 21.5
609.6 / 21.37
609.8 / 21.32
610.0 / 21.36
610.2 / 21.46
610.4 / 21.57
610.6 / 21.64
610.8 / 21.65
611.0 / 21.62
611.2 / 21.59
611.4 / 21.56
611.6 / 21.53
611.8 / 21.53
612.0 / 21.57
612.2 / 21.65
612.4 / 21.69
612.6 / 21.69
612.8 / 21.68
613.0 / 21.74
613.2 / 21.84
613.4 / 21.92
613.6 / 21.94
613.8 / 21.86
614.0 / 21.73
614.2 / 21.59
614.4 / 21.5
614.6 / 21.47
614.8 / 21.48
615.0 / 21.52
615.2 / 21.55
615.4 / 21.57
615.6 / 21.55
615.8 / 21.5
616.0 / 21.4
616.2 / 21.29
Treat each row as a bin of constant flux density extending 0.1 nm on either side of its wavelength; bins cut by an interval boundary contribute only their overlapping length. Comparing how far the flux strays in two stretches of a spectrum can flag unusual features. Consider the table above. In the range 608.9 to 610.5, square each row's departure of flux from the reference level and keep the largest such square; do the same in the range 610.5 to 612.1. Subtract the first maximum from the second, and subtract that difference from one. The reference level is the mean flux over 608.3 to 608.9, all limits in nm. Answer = 1.3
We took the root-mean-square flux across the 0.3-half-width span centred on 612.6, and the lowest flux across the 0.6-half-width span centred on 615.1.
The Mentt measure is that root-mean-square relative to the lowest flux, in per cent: 101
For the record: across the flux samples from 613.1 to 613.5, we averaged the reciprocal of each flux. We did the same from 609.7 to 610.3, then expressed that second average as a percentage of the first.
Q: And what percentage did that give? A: 102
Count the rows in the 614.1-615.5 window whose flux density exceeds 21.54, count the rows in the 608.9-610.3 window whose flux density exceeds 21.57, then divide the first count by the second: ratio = 1.50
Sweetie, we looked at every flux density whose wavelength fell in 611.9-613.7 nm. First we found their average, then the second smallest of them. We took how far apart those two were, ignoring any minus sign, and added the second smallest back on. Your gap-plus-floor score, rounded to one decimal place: 21.7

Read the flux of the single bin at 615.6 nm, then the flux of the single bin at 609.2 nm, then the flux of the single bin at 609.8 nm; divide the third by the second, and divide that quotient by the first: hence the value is 0.0456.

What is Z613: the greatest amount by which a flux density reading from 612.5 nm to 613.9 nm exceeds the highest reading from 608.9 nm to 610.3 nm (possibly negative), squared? 0.00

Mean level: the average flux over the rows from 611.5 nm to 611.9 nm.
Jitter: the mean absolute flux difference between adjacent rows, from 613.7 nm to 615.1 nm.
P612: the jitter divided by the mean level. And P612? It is 0.0034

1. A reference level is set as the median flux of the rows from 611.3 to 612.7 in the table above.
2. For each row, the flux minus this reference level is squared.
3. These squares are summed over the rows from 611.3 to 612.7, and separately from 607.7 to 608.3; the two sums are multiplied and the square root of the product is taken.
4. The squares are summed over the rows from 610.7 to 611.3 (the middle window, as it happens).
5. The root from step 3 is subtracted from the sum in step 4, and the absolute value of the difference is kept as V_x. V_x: 0.19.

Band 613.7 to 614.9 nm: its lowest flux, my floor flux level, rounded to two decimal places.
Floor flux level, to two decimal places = 21.47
